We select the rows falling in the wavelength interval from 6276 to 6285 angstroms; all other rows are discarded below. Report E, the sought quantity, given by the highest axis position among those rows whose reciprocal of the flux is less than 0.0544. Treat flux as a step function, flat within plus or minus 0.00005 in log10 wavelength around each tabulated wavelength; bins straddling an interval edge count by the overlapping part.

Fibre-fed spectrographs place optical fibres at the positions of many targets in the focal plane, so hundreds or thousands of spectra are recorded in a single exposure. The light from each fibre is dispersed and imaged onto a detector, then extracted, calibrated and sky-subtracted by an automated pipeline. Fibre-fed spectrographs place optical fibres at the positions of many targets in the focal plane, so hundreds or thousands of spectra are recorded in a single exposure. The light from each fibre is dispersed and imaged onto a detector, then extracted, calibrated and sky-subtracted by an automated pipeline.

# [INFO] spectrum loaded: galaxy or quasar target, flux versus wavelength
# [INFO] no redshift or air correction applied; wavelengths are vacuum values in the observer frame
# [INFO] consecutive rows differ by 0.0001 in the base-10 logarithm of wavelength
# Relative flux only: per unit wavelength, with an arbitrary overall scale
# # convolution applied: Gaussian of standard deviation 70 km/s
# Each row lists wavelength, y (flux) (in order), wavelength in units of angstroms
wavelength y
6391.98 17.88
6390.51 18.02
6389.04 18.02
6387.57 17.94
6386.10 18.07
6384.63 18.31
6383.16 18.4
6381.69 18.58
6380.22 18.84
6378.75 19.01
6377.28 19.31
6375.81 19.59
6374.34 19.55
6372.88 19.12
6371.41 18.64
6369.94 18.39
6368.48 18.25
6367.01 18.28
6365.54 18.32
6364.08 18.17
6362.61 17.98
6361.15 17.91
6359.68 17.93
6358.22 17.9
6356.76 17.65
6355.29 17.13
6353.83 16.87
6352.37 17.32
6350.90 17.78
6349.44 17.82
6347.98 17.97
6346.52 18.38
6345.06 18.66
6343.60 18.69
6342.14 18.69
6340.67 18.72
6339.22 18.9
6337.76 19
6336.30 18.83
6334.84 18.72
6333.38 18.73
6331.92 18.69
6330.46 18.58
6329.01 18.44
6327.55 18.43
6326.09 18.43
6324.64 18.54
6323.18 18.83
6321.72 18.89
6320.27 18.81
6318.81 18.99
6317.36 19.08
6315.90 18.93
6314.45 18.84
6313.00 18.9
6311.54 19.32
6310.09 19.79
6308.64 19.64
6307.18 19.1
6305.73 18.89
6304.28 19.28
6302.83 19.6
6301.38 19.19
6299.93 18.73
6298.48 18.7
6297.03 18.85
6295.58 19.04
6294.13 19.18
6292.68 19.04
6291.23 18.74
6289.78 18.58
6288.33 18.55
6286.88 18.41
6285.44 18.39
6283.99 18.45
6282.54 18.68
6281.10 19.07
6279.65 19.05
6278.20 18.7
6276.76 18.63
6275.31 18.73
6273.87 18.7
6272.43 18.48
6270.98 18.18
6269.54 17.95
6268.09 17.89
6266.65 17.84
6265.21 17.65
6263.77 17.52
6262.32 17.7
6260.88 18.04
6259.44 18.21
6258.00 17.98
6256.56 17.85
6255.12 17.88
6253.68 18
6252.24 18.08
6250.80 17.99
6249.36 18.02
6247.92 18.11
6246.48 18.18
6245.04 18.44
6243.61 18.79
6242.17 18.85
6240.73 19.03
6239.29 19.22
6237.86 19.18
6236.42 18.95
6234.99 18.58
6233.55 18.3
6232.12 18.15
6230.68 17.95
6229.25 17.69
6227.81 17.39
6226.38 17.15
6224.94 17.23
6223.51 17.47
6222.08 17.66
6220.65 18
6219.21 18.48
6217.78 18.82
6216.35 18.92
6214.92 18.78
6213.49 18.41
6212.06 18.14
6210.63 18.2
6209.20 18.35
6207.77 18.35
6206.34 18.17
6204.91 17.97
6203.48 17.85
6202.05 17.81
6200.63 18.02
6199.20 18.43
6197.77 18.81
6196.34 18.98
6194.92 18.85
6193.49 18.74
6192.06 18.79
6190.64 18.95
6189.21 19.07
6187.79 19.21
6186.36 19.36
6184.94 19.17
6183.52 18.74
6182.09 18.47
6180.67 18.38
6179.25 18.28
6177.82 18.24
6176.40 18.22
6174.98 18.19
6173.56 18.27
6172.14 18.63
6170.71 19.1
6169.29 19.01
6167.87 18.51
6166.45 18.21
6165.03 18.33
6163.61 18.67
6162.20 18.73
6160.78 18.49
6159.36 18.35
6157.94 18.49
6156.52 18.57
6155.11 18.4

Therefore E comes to 6283.99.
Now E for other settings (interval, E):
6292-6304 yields 6302.83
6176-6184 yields 6183.52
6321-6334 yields 6333.38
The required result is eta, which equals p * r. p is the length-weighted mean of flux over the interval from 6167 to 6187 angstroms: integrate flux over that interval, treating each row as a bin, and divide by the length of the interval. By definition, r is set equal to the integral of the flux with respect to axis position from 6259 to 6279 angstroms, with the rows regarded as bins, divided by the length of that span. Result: 338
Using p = 18.6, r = 18.2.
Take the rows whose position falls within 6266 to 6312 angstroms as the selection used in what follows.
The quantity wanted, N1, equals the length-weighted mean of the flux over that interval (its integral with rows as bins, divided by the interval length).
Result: 18.8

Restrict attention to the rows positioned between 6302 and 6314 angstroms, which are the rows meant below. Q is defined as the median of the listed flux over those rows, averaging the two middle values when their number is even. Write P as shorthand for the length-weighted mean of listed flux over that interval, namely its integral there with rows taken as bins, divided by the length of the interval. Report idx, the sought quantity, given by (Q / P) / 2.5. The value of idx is 0.400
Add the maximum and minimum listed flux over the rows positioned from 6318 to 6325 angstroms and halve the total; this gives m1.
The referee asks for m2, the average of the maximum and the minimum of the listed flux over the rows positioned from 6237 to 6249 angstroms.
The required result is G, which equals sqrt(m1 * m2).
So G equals 18.7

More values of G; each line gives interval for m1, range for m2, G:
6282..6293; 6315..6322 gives 18.8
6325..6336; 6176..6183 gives 18.5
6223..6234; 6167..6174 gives 18.2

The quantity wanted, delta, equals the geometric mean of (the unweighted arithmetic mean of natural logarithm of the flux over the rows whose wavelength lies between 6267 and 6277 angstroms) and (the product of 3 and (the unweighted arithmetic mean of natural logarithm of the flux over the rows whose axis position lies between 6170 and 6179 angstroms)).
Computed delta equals 5.04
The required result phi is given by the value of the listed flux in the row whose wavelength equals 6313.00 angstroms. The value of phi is 18.9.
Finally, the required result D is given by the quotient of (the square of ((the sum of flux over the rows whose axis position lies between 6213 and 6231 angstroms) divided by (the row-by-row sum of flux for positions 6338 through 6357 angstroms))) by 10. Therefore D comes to 0.099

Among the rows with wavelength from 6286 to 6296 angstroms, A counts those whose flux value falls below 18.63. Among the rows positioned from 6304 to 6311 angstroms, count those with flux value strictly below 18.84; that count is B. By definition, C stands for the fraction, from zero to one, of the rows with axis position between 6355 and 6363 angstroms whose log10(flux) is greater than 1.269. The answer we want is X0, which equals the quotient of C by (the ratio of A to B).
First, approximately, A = 3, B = 0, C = 0.00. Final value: 0.0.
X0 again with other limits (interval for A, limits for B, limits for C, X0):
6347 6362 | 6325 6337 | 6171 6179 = 0.2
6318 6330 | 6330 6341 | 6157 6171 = 0.6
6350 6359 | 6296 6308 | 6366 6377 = 0.2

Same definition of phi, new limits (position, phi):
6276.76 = 18.63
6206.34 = 18.17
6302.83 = 19.6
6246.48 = 18.18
